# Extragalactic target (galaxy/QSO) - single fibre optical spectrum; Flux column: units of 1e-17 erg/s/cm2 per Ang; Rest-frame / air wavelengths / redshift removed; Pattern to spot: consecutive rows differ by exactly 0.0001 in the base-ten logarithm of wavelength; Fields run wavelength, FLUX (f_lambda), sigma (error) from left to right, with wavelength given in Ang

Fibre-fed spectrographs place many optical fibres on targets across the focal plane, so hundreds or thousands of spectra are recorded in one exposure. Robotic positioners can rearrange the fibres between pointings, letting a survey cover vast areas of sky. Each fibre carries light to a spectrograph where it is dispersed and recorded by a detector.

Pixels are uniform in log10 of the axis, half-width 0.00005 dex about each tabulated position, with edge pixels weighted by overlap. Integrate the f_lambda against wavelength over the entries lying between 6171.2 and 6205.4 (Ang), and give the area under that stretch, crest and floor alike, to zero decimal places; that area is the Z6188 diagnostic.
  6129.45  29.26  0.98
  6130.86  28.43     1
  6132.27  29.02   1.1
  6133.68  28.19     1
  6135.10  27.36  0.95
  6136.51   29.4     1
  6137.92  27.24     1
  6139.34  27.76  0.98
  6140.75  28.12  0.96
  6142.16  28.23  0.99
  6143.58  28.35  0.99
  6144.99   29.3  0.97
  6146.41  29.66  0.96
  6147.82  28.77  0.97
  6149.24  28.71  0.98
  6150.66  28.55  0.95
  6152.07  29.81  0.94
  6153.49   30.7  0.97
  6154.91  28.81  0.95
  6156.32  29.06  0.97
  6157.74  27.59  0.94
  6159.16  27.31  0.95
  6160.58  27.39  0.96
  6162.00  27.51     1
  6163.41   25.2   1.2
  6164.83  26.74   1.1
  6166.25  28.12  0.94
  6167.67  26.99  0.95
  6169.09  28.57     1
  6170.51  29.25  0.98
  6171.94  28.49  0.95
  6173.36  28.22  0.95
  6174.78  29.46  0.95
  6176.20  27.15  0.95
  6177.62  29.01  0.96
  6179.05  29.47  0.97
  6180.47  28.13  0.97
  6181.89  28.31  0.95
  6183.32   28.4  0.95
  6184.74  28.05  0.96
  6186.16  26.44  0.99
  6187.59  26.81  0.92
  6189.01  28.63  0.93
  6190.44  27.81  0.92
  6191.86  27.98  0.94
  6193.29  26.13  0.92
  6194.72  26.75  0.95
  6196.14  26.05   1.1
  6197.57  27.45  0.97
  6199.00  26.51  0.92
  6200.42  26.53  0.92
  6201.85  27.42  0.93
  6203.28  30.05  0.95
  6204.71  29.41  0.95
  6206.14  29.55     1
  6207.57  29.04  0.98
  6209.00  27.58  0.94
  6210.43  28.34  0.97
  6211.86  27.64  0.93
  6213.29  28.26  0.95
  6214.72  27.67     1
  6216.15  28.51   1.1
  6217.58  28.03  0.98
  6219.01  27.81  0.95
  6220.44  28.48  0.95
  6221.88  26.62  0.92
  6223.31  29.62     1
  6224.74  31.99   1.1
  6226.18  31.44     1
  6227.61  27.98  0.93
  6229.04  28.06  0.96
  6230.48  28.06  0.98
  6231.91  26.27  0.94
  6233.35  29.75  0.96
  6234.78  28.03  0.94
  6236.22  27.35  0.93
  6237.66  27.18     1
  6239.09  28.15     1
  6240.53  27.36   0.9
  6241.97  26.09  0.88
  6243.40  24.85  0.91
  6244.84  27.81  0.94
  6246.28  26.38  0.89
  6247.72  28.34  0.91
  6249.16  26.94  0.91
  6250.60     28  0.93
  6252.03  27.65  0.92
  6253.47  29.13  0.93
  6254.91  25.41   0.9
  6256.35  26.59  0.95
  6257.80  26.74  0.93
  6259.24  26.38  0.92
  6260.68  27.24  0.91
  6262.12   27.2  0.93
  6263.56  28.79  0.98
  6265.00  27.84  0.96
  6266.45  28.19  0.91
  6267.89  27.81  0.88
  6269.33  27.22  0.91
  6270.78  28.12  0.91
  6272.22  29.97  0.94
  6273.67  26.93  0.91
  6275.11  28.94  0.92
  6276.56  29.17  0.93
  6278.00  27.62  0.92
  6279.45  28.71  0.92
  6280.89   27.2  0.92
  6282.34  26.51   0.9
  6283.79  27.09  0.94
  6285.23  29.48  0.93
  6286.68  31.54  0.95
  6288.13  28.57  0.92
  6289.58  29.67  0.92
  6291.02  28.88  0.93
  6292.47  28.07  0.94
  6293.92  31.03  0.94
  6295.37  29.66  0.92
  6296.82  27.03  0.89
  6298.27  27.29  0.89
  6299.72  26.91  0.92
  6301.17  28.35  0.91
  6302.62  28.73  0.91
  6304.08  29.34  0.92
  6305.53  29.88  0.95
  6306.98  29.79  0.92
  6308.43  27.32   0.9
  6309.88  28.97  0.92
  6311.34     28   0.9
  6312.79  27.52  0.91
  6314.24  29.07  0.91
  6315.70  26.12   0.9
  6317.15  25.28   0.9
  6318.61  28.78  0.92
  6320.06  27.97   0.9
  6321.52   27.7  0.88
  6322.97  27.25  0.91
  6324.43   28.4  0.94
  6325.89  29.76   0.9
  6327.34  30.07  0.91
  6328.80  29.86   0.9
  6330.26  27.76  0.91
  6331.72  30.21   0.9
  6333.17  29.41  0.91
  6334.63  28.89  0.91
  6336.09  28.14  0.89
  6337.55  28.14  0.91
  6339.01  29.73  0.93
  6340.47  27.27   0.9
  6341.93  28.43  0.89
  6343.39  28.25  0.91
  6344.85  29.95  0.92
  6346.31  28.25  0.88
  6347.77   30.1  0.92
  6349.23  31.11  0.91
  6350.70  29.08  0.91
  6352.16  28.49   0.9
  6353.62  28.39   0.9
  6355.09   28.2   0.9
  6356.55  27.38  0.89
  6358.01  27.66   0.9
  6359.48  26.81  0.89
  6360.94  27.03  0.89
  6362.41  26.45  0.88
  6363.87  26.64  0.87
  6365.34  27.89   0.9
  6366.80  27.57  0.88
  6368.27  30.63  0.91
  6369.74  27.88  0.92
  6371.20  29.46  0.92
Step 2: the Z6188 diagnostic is 953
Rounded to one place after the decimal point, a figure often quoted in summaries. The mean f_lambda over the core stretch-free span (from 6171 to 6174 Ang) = 28.4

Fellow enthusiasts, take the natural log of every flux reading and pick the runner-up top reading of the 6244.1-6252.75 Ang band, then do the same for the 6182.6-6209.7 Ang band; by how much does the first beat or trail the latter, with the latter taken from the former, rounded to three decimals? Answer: -0.054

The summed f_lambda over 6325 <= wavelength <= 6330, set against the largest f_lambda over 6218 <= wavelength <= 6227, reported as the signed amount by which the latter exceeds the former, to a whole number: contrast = -58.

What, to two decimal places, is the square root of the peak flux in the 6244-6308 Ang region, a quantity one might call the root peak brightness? 5.62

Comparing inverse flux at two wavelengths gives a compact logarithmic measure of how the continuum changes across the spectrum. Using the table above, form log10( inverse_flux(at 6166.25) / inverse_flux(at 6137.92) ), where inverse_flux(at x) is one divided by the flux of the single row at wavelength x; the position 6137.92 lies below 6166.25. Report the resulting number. -0.014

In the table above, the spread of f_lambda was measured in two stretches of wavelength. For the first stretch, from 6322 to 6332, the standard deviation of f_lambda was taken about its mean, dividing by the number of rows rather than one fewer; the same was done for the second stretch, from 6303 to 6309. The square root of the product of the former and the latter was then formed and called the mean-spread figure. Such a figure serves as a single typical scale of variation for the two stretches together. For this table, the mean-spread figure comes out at 1.08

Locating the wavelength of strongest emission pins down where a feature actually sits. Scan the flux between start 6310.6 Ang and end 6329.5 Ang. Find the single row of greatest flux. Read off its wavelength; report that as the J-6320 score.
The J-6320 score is 6327.34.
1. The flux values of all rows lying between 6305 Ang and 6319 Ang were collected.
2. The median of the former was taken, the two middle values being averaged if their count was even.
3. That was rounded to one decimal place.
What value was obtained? 28.4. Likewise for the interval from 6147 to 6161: 28.7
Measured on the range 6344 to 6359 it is 28.4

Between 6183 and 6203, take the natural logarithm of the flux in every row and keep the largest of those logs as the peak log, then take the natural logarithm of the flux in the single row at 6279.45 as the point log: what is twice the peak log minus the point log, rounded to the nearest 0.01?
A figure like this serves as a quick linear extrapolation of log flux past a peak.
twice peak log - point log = 3.35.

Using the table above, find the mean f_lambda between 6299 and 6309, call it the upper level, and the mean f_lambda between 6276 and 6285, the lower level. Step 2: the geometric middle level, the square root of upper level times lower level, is 28.2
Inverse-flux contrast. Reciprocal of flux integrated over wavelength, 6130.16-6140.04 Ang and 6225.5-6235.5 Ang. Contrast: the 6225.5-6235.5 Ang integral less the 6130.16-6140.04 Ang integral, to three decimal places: 0.002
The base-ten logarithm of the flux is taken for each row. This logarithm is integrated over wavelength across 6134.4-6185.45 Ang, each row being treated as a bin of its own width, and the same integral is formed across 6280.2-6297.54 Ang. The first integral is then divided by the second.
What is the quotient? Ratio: 2.93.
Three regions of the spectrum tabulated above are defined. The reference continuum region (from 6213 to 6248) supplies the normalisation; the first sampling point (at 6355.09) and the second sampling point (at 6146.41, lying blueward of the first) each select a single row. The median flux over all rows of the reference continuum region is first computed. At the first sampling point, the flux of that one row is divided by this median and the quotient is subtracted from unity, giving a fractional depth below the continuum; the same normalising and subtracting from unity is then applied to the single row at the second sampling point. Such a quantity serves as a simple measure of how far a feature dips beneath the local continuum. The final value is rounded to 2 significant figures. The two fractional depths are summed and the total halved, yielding -0.032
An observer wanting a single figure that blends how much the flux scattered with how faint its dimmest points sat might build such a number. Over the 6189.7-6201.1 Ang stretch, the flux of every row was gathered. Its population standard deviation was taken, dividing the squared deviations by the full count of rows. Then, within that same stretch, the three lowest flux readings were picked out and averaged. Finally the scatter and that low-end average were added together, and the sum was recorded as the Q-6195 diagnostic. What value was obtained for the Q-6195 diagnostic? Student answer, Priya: 26.9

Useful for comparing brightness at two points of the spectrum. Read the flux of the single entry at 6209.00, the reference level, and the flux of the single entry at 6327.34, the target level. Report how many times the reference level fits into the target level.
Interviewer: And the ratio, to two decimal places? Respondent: 1.09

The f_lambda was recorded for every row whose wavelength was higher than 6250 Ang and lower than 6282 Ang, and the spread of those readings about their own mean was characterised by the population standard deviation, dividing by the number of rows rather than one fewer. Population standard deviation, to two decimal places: 1.05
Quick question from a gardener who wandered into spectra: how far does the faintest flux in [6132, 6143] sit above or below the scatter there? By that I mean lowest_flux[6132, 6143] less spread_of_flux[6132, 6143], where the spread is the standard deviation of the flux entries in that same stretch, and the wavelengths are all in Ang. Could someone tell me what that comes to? 26.5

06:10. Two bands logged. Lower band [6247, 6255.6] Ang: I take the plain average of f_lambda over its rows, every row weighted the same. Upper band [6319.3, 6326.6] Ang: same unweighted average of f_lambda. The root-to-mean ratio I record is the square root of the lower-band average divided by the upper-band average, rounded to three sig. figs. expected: 0.186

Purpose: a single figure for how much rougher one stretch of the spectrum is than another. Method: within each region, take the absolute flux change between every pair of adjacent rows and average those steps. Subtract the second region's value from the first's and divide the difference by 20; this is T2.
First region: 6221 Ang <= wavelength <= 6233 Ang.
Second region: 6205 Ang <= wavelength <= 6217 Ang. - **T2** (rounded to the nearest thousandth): 0.041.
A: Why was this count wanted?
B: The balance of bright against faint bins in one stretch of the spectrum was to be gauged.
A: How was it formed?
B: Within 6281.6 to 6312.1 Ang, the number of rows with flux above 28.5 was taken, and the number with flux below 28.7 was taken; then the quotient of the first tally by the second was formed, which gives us 1.2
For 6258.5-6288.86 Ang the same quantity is 0.6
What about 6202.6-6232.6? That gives 0.6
